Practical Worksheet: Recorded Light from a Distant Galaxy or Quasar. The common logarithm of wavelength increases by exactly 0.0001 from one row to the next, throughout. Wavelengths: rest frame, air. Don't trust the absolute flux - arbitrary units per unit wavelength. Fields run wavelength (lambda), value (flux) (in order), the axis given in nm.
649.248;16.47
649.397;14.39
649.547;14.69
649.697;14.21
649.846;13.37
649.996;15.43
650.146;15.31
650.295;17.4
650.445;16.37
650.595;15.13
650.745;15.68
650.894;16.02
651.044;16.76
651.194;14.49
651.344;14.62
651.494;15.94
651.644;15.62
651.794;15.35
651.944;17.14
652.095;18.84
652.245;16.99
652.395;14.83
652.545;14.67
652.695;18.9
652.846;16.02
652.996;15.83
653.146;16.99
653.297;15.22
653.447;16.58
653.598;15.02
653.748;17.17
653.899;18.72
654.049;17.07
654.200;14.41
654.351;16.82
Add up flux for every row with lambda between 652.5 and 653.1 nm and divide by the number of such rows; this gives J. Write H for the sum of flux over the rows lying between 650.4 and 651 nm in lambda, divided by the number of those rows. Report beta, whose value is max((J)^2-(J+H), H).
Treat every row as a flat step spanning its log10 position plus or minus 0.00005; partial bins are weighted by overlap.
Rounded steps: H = 15.8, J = 16.4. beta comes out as 235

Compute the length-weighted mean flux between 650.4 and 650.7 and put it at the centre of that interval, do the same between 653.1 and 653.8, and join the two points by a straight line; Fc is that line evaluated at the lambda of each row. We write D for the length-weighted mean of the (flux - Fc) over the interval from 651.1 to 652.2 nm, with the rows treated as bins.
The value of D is 0.20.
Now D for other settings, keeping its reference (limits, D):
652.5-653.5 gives 0.30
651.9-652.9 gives 0.82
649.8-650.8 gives -0.03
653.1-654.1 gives 0.51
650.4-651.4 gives -0.14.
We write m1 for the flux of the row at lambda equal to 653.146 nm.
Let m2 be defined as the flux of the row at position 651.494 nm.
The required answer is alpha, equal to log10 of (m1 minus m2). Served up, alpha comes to 0.02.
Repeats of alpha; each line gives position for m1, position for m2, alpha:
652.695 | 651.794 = 0.55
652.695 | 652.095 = -1.22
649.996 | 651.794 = -1.10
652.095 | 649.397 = 0.65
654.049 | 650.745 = 0.14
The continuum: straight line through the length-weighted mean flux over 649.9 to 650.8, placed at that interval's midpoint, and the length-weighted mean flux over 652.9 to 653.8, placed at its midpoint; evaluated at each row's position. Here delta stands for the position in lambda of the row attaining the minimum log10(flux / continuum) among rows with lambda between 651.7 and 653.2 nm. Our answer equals 652.545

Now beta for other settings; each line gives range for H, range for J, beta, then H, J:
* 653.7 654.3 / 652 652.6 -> 234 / 16.8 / 16.3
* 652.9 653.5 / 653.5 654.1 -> 256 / 16.2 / 17.0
